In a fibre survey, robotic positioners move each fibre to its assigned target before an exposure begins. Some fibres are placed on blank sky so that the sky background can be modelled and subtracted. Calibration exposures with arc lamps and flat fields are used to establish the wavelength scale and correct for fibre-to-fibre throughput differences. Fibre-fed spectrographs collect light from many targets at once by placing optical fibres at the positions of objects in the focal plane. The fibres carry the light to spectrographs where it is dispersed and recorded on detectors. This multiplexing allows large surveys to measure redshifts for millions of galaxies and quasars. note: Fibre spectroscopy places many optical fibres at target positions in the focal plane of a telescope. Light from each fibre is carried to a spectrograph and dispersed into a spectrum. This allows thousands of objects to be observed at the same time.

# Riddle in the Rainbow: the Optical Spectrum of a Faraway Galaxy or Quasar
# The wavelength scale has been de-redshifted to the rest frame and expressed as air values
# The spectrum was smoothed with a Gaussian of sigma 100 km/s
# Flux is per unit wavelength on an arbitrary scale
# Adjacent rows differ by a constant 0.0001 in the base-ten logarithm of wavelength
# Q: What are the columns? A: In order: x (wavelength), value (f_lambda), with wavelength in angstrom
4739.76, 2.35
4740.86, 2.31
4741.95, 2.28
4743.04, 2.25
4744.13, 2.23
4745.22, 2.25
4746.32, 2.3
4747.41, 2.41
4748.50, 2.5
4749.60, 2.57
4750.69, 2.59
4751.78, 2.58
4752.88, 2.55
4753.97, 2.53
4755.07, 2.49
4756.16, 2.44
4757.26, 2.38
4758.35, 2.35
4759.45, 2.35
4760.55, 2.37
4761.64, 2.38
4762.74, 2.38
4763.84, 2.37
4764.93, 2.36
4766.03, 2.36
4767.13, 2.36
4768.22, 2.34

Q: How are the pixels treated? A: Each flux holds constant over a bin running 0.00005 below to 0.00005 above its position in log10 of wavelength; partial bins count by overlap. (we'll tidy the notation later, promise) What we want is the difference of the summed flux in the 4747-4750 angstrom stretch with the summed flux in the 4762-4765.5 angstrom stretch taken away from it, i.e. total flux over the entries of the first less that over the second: 0.37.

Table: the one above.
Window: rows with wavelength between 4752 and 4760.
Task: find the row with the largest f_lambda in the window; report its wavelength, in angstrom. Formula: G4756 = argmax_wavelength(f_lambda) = 4752.88 angstrom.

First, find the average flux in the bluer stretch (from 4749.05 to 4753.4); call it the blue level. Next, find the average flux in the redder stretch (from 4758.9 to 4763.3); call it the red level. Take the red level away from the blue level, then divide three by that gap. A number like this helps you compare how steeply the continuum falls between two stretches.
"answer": 15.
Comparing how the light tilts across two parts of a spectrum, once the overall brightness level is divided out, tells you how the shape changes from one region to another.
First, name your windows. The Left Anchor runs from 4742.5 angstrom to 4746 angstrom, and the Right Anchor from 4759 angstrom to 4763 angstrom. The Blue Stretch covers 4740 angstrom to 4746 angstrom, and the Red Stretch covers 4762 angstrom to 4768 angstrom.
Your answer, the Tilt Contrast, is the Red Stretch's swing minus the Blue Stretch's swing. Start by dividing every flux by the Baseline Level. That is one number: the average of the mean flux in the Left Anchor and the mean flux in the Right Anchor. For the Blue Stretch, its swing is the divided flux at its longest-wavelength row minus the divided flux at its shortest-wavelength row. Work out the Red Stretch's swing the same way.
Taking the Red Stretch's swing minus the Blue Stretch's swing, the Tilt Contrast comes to 0.02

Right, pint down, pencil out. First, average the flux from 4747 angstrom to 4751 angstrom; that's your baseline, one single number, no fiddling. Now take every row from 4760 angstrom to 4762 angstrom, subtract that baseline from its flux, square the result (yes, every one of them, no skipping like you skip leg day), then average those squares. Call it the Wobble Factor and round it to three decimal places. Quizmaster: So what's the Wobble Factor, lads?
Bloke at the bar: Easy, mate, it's 0.020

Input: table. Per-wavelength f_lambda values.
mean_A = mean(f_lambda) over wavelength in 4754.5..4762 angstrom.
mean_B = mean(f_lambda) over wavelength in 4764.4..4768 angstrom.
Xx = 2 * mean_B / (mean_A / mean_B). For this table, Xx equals 4.65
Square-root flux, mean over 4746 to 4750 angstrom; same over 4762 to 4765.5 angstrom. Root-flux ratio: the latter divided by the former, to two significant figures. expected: 0.98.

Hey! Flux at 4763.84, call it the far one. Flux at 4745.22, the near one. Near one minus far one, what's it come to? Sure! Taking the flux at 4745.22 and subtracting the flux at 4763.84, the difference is -0.12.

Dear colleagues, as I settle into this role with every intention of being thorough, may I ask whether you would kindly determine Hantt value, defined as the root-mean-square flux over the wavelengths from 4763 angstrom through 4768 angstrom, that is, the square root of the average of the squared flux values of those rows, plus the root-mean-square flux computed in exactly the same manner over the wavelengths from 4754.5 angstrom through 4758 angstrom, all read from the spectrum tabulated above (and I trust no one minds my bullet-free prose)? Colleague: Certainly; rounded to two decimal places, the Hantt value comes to 4.80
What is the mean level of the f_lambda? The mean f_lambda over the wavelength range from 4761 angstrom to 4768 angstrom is 2.37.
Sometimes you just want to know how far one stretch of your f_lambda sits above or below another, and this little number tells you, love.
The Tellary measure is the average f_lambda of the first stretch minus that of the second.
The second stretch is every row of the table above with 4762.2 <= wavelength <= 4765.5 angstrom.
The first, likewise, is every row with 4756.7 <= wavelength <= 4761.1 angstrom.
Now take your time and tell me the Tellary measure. -0.01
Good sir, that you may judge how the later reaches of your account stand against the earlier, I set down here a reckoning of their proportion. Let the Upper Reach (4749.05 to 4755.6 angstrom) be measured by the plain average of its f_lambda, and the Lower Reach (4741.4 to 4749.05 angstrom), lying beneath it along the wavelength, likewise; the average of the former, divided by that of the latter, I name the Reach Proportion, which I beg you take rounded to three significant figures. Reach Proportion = 1.10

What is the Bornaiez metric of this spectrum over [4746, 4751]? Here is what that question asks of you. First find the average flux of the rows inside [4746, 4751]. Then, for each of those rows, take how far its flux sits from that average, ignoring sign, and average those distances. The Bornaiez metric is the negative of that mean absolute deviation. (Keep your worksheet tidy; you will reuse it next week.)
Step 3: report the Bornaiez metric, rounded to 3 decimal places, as -0.095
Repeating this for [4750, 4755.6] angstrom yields -0.030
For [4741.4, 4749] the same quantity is -0.079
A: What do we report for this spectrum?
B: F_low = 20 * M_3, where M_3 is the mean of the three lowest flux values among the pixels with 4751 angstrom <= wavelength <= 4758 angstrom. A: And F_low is 48.7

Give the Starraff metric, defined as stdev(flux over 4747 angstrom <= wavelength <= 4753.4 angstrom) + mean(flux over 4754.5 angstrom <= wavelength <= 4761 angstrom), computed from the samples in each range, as 2.46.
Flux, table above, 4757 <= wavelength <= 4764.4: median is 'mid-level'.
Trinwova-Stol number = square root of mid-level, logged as 1.54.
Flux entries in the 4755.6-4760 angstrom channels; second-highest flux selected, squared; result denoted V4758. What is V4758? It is 5.7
